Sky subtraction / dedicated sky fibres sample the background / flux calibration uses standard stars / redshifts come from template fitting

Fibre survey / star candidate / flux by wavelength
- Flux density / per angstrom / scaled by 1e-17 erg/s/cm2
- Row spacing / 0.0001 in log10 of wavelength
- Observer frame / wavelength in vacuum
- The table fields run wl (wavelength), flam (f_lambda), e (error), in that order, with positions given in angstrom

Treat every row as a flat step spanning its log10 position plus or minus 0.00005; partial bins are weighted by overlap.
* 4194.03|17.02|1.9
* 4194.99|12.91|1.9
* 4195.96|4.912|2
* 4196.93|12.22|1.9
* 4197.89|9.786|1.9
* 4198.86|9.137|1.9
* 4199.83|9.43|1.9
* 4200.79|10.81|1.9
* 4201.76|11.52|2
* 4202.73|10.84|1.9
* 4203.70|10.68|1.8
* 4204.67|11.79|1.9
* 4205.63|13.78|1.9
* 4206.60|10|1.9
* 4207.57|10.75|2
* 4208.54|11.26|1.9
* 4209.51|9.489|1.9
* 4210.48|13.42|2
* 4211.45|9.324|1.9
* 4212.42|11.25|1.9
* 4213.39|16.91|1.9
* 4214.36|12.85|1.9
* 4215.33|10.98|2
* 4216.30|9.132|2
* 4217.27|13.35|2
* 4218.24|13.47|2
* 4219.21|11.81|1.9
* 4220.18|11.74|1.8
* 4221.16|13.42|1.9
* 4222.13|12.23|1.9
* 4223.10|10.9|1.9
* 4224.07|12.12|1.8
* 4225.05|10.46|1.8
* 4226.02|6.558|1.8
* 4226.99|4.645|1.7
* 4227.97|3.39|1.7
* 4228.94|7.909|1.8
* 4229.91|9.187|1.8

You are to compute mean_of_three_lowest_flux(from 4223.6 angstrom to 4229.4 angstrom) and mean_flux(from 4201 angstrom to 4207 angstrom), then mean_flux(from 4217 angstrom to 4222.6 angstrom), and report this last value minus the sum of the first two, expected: -3.6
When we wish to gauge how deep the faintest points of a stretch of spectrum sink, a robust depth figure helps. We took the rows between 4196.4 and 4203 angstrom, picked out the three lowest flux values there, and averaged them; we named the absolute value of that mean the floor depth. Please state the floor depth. 9.5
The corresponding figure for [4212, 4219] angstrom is 10.5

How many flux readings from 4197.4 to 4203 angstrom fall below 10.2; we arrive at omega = 3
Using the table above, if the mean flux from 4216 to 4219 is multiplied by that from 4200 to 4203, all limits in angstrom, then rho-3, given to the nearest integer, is 133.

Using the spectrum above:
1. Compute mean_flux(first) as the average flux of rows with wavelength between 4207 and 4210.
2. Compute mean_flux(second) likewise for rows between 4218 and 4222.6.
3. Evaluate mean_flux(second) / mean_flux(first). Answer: 1.19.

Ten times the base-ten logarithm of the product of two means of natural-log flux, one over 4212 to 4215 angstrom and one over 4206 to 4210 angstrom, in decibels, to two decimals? 7.84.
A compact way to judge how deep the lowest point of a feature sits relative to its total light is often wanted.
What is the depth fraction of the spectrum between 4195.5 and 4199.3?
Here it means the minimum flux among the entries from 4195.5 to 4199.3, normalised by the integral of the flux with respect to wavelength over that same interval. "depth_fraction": 0.14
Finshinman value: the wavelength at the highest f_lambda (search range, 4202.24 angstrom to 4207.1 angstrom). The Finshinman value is 4205.63 angstrom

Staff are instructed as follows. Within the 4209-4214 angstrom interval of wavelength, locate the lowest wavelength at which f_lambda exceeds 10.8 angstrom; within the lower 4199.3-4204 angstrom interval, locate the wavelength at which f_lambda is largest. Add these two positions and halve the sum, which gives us 4206.1 angstrom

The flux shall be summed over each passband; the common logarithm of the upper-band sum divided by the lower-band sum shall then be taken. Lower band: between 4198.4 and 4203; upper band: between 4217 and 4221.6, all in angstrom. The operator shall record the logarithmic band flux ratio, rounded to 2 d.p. 0.09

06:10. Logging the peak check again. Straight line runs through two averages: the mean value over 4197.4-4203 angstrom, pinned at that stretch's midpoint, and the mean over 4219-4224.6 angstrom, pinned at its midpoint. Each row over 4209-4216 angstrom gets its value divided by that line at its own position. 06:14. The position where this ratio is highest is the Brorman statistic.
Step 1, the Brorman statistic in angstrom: 4213.39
